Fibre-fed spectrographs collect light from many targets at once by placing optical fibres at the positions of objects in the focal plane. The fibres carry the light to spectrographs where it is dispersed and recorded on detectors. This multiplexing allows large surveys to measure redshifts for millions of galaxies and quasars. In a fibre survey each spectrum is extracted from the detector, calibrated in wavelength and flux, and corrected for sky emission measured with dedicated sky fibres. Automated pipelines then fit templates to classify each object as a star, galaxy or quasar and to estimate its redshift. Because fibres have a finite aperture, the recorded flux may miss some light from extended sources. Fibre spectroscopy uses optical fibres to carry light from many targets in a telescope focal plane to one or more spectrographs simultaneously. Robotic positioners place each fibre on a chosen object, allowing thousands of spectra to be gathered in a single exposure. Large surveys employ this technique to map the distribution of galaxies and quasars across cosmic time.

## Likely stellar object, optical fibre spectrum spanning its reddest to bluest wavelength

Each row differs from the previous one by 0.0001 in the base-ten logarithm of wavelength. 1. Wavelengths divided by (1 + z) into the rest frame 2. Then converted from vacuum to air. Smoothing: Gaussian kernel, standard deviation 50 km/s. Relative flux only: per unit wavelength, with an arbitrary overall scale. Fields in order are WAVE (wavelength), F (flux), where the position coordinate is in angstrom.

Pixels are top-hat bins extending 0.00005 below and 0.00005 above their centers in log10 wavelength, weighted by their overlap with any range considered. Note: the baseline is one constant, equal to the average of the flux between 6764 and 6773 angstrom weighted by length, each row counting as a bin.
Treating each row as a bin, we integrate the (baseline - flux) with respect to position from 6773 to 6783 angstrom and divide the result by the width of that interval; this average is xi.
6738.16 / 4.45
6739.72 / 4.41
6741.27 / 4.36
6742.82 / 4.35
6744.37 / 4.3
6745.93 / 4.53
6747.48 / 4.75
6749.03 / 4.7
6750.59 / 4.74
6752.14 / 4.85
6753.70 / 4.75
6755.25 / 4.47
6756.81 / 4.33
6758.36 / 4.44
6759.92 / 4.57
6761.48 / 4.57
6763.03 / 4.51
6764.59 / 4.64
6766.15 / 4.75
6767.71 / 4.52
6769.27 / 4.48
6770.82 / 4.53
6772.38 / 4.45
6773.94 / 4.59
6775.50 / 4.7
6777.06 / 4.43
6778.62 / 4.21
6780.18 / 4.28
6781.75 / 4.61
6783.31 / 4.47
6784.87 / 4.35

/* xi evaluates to 0.09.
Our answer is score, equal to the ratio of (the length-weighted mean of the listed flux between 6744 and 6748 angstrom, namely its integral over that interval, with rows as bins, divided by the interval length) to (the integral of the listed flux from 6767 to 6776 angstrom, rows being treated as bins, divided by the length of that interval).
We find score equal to 1.00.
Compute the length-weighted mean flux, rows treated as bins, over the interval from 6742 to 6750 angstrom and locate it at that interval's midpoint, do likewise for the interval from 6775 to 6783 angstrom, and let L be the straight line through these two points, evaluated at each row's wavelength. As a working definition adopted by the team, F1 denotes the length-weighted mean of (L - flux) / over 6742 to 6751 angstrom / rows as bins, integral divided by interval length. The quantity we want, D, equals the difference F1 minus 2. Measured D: -2.02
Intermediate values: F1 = -0.025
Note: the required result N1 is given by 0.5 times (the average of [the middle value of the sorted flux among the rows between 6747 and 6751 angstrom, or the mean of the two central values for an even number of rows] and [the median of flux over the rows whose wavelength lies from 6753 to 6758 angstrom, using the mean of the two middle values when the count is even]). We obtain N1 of 2.30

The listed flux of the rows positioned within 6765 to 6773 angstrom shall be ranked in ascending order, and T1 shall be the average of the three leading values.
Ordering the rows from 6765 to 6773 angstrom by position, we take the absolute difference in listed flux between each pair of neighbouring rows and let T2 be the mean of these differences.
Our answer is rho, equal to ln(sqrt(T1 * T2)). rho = -0.40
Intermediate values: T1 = 4.48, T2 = 0.100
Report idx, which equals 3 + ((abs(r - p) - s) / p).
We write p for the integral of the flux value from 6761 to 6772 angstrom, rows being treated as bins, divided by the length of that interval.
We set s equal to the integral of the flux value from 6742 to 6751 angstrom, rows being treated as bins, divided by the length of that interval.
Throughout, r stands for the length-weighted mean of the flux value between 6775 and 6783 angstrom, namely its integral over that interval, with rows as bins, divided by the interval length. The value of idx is 2.03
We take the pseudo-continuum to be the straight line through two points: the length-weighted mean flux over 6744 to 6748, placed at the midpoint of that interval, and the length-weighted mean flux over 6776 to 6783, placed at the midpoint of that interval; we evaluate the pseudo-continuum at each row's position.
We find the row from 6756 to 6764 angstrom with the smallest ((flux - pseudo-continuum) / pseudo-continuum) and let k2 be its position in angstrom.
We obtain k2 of 6756.81 angstrom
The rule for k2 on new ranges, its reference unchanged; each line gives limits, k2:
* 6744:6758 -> 6744.37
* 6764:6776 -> 6772.38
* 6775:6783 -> 6778.62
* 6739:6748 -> 6744.37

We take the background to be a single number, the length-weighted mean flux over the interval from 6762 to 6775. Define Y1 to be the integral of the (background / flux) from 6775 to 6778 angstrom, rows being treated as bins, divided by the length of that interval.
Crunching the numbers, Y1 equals 1.008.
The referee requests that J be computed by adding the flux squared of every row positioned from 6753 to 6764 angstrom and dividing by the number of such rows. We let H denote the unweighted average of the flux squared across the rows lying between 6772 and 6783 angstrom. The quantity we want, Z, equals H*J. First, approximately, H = 19.98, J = 20.4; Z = 409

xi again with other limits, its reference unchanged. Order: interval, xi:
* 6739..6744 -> 0.20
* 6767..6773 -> 0.07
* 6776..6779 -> 0.19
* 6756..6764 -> 0.08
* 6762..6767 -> -0.07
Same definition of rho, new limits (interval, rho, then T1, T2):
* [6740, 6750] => -0.36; 4.34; 0.112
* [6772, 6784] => -0.12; 4.31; 0.183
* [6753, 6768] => -0.27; 4.41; 0.132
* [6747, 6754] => -0.52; 4.73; 0.075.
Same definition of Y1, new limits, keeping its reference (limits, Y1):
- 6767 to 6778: 1.010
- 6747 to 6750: 0.966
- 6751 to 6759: 1.000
